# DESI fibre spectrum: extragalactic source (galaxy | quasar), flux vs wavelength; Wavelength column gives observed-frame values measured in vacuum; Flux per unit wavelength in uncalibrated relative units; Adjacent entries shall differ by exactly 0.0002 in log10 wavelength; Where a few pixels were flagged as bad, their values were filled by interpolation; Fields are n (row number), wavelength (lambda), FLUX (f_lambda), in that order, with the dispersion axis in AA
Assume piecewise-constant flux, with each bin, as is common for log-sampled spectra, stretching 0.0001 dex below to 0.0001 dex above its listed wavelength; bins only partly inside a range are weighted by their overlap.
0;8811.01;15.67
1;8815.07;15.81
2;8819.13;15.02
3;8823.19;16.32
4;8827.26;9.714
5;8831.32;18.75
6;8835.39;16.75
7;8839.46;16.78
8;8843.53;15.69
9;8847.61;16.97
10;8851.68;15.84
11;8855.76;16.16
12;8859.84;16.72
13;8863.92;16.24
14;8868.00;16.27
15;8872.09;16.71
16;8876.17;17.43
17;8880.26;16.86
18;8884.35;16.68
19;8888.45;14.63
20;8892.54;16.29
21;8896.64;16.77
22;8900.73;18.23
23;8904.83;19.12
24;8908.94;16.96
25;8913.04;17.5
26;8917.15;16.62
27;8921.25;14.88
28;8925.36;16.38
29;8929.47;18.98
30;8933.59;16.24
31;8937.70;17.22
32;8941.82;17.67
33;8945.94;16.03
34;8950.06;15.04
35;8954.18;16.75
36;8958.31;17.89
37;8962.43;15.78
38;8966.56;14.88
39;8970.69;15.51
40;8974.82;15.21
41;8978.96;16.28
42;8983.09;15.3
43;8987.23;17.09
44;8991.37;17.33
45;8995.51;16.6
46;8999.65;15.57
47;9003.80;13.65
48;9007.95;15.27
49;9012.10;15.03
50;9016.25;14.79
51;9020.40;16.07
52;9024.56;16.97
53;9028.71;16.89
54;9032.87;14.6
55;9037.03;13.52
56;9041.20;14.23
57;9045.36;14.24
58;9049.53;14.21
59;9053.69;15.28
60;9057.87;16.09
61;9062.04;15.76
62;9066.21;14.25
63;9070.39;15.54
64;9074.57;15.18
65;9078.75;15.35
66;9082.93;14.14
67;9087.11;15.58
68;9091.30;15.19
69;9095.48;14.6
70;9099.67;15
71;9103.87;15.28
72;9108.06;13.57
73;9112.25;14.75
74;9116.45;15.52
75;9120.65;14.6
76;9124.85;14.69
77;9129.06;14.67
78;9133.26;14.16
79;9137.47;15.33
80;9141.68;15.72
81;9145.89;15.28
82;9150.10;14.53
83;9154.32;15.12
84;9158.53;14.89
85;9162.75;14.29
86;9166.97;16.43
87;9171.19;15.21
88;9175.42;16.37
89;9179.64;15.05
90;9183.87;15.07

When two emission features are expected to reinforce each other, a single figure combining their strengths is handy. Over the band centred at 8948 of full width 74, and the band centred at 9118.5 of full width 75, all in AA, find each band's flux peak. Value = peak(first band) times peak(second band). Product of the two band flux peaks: 298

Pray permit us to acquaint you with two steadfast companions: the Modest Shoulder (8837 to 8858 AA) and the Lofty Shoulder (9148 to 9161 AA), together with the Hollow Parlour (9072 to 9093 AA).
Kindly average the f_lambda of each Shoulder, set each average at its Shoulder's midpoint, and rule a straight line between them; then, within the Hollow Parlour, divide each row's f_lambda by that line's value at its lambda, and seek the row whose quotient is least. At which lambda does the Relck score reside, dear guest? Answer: 9082.93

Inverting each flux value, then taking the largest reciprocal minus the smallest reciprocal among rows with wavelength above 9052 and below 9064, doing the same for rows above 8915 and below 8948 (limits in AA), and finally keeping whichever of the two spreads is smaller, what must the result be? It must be 0.0033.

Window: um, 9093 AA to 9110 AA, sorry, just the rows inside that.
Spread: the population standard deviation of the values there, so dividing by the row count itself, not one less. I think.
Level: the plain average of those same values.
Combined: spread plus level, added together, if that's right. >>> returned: 15.3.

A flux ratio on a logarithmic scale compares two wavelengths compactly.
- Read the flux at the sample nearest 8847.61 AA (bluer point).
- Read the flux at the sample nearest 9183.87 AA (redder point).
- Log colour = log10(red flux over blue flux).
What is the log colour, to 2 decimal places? -0.05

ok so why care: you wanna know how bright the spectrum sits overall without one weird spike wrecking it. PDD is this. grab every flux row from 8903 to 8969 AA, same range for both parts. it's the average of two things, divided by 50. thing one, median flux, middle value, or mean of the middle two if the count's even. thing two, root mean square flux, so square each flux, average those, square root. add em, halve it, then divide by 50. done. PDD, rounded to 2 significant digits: 0.33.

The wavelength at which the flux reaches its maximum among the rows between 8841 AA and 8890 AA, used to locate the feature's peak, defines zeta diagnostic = 8876.17 AA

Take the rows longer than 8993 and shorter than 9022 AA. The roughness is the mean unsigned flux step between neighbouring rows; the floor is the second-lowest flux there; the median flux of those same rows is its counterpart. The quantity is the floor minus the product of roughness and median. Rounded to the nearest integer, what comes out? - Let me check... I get -1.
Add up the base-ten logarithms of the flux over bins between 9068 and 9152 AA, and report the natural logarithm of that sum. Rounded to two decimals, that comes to 3.16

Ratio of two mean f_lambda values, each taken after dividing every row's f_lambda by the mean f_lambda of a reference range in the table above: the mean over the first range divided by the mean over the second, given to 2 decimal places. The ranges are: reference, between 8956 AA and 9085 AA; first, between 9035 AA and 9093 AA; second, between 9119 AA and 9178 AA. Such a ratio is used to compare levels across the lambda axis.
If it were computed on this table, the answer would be 0.99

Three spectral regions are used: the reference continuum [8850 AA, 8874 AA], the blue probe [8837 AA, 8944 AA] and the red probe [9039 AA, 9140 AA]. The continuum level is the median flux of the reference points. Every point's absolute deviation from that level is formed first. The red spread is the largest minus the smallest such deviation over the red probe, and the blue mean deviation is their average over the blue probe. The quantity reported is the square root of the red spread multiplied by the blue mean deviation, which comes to 1.44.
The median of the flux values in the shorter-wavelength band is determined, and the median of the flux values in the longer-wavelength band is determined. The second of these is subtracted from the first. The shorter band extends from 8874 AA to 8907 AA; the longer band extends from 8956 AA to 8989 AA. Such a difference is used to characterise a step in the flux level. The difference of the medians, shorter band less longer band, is 1.2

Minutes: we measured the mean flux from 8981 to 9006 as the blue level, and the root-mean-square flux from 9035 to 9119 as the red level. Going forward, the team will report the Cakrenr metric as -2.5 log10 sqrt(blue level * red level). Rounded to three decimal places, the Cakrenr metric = -2.968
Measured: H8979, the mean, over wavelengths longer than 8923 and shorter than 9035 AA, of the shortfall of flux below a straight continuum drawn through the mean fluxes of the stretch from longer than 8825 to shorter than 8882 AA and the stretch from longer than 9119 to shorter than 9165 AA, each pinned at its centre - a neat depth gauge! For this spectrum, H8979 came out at -0.5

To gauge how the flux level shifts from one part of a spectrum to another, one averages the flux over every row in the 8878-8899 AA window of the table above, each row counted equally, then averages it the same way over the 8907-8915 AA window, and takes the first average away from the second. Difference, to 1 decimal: 1.0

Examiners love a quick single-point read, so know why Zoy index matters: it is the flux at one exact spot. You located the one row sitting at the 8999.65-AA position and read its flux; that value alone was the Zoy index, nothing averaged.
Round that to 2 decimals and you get 15.57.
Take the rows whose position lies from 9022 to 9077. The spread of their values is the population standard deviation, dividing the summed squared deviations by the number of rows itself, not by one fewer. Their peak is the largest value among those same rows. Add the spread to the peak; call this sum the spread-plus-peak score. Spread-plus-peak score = 18.0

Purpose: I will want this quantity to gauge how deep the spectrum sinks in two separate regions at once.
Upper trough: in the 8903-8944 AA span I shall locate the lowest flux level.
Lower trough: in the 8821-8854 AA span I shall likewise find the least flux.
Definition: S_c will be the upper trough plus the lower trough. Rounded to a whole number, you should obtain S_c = 25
